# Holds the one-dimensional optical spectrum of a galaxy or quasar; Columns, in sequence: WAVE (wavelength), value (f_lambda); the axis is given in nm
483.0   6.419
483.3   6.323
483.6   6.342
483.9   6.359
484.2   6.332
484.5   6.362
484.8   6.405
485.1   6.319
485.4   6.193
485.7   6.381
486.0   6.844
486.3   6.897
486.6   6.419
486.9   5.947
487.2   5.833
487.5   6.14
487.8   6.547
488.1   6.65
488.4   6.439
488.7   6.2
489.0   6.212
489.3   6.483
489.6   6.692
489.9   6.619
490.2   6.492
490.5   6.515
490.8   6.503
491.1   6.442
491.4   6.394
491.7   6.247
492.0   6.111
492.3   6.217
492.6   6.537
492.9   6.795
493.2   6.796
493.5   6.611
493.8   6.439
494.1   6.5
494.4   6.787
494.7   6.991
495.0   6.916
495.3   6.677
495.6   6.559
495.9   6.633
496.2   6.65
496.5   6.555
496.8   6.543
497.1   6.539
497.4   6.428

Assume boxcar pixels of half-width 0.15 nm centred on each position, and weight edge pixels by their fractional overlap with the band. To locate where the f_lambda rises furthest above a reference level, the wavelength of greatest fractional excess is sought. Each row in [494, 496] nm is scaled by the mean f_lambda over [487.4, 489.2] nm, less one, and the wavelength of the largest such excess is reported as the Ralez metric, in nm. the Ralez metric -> 494.7 nm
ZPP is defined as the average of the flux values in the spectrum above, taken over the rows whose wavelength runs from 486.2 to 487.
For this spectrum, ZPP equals 6.42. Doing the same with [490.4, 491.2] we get 6.49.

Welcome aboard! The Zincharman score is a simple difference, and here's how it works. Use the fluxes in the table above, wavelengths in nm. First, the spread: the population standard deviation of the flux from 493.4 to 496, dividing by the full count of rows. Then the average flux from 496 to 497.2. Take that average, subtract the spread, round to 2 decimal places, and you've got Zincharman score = 6.40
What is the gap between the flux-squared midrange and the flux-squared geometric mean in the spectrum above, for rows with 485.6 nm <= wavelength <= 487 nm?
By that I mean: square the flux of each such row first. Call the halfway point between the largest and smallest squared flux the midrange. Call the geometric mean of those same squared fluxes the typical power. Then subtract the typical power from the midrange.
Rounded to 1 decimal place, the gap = -0.6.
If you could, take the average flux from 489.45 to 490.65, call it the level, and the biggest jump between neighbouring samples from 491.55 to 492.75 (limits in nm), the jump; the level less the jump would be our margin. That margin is 6.26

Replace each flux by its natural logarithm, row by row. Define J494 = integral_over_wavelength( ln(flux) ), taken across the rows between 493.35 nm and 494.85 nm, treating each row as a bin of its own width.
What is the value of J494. 2.845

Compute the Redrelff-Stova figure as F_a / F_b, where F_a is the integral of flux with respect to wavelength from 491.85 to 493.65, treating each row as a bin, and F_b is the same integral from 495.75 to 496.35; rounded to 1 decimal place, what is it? 2.9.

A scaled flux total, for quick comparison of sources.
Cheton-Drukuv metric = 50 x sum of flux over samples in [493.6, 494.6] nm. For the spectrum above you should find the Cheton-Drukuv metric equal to 986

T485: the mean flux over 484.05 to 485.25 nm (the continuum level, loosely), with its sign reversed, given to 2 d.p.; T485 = -6.35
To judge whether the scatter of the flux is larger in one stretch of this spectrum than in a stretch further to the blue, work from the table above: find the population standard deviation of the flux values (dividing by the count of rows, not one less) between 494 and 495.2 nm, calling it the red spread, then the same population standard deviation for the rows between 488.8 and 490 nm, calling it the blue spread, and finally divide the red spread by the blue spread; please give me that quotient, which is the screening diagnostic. 1.0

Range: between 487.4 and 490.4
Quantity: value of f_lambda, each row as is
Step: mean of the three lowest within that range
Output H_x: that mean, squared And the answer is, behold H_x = 38.2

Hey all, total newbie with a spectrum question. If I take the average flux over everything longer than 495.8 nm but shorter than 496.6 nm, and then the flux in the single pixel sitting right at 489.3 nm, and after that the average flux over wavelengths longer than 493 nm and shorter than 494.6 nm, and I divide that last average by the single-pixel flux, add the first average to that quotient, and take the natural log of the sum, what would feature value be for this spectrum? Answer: 2.03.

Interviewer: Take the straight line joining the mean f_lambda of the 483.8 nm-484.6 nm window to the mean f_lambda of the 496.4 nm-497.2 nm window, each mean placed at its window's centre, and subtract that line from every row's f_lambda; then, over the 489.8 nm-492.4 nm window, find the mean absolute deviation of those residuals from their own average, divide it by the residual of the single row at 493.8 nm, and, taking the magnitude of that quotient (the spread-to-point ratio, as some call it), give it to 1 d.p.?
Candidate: 2.4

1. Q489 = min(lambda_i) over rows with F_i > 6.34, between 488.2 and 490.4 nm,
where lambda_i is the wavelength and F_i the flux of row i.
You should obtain 488.4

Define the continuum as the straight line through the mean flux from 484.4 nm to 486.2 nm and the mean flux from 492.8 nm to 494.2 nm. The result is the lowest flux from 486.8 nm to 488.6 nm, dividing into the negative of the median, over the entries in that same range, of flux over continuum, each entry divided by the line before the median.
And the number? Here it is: -0.166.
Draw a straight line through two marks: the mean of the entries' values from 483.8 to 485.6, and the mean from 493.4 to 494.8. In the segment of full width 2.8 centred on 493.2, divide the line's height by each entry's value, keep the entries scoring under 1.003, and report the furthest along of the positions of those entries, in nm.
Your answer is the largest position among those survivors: 494.4 nm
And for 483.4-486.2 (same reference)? 486.0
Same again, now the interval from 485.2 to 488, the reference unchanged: 487.8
